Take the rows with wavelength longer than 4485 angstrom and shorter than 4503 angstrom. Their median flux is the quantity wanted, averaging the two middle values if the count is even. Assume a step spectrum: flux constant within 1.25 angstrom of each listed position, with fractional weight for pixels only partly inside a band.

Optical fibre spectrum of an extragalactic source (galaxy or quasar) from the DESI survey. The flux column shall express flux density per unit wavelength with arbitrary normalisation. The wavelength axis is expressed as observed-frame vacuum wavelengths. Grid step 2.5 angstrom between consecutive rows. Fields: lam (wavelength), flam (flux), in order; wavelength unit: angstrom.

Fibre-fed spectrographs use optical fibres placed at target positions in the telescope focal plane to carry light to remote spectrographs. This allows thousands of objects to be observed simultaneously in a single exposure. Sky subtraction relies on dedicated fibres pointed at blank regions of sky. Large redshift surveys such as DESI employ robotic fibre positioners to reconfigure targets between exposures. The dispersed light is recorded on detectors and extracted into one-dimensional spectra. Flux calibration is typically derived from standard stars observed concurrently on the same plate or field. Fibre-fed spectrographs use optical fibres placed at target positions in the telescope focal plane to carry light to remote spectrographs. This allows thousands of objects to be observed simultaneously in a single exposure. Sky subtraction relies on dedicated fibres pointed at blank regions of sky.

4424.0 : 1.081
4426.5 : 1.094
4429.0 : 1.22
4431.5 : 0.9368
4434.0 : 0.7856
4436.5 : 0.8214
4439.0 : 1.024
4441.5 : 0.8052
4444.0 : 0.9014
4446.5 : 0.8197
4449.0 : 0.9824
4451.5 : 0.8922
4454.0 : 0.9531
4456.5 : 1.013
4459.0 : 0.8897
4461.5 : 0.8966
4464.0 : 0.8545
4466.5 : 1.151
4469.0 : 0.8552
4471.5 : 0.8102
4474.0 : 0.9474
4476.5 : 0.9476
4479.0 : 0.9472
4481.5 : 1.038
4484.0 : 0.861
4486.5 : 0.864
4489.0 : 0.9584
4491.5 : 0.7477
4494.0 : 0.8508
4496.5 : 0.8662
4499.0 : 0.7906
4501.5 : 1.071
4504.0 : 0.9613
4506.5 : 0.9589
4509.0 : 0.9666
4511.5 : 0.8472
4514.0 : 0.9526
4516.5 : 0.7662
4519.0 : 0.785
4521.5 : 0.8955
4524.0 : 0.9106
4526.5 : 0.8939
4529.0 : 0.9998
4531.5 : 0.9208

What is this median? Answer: 0.86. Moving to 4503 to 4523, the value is 0.92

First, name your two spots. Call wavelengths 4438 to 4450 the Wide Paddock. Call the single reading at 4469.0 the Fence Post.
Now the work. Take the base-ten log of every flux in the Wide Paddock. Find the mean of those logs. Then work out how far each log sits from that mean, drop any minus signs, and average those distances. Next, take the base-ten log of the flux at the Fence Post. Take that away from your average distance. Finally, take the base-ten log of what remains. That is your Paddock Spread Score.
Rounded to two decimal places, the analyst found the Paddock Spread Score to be -0.98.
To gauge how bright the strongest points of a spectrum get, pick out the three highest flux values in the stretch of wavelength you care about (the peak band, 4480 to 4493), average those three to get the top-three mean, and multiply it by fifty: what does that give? 48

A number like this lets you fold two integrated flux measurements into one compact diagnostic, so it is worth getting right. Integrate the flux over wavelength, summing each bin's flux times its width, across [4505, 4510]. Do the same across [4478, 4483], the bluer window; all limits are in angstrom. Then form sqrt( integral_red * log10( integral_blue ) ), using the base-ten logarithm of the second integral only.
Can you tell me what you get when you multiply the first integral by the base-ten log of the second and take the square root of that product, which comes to 1.83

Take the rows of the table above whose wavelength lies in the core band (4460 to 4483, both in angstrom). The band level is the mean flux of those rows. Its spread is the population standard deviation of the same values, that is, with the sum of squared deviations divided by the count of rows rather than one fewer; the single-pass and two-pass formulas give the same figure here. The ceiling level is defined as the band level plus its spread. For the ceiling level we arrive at 1.04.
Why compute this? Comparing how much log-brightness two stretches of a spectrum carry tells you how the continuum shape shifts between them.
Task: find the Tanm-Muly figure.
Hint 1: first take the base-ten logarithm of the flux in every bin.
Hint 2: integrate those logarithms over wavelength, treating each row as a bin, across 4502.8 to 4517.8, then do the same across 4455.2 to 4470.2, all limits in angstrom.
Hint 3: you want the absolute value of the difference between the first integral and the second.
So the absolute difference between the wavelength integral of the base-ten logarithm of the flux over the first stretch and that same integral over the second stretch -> 0.2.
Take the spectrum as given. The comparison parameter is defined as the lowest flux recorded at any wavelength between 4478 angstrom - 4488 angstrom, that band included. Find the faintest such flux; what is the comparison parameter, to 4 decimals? 0.8610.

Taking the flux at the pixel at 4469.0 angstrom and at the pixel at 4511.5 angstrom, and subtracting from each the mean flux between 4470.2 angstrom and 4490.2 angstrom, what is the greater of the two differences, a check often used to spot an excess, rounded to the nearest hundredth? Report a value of -0.07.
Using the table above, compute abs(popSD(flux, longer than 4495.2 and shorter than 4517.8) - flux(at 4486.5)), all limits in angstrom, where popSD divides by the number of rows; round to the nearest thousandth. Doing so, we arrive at 0.772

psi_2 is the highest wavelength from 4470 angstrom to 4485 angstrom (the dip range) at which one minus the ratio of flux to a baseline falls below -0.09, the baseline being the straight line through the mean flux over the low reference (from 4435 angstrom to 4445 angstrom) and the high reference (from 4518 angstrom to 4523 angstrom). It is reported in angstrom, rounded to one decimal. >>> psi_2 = 4481.5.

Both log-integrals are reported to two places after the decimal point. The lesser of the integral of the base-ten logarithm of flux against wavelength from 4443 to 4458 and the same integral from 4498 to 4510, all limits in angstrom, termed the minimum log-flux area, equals -0.51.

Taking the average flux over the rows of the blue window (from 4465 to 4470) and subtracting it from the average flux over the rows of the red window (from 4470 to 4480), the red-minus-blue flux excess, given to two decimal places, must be -0.09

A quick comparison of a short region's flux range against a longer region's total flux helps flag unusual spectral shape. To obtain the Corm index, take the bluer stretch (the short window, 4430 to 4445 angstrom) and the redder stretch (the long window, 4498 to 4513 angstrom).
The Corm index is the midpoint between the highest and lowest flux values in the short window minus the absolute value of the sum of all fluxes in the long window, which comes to -4.69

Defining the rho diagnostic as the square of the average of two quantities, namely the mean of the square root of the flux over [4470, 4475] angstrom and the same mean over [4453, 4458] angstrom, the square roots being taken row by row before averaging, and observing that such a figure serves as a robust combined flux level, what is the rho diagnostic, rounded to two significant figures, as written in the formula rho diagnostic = 0.93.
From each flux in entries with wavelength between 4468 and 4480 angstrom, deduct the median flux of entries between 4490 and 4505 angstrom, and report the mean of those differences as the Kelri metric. 0.043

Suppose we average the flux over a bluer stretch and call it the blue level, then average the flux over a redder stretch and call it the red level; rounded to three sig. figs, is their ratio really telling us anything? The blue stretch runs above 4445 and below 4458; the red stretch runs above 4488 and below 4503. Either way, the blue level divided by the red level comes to 1.06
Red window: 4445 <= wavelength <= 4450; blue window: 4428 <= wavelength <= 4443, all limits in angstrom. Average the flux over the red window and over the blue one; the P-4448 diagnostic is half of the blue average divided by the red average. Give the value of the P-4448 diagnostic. 0.517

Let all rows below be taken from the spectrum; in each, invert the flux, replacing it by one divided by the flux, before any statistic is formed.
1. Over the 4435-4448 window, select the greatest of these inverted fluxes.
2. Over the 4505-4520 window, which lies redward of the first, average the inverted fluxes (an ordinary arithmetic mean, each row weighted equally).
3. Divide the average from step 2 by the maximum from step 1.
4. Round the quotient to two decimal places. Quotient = 0.92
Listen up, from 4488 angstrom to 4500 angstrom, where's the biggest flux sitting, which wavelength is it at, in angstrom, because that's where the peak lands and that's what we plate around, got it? 4489.0 angstrom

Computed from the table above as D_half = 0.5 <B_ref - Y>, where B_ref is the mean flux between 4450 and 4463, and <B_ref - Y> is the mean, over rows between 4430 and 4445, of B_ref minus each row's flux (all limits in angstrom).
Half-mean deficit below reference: 0.02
